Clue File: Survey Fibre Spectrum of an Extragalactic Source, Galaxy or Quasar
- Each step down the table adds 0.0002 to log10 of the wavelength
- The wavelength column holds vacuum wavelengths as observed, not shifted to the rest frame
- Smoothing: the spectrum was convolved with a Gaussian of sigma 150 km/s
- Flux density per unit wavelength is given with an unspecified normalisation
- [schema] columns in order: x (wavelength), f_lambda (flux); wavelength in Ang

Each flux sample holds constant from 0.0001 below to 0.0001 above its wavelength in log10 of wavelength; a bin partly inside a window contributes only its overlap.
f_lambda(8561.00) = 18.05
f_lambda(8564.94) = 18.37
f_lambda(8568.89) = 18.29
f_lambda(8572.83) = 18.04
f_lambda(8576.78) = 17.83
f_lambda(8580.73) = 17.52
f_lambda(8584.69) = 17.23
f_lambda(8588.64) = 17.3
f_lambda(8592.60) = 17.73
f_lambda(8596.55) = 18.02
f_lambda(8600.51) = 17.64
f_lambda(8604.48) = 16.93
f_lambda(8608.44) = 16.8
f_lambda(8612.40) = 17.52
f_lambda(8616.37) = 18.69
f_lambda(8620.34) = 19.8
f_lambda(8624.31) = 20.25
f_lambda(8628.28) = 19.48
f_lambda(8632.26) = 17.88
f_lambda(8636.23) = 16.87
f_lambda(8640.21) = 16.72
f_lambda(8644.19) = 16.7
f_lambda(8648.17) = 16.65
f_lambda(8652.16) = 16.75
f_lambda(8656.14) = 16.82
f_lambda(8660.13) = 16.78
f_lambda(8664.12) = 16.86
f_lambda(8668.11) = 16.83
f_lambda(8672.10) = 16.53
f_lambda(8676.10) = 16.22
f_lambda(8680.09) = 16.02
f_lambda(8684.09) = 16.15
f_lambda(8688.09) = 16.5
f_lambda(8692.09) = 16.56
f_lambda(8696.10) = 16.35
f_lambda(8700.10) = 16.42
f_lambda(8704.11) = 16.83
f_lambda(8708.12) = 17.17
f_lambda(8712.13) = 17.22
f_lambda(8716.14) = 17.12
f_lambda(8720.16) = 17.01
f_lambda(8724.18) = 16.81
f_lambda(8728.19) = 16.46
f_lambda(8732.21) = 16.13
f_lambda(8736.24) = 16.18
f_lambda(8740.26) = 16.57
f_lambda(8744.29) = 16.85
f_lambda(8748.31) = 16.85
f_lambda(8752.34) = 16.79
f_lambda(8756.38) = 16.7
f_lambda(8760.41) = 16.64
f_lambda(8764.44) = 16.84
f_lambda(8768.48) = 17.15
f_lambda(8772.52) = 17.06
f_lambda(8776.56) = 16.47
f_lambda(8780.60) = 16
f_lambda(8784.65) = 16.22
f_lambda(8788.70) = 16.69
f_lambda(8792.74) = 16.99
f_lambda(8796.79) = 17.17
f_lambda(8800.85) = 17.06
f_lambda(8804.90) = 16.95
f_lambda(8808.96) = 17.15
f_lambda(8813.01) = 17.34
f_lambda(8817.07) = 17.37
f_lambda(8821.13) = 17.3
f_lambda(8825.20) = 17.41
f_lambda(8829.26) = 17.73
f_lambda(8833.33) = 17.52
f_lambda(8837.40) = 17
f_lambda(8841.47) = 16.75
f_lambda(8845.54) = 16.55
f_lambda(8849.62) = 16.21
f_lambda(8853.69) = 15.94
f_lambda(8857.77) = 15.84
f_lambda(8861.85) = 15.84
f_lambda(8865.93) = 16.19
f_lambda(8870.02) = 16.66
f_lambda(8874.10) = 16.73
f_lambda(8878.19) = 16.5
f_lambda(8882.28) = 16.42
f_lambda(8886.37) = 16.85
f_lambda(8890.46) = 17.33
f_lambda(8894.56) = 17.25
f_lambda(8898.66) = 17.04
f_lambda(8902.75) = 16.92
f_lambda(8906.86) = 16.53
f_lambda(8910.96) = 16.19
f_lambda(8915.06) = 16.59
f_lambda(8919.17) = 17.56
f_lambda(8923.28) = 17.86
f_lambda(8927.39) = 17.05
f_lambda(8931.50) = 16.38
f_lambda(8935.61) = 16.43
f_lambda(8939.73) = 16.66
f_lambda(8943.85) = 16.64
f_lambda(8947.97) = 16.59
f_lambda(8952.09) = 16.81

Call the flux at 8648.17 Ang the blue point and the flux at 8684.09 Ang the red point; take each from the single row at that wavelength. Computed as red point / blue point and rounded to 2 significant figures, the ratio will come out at 0.97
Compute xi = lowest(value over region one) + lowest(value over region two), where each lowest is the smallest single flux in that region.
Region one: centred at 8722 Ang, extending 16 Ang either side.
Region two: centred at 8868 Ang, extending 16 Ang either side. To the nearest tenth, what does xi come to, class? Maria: 32.0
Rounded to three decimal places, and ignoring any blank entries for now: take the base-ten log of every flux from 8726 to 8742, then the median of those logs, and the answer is 1.213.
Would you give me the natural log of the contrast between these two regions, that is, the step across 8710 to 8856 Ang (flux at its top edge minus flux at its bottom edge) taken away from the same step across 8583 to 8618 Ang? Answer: 1.0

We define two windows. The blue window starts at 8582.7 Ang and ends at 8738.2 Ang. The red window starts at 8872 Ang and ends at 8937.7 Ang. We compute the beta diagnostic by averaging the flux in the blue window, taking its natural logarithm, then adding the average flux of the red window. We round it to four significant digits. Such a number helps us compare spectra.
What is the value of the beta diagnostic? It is 19.69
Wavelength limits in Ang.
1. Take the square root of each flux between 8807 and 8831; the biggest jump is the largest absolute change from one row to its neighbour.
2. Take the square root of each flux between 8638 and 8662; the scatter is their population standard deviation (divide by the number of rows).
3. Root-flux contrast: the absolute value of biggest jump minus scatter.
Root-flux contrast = 0.031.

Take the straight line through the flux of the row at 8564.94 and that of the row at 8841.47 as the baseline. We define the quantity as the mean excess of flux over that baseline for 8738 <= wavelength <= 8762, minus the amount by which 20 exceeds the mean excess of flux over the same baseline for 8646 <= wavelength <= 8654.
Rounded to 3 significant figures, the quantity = -21.7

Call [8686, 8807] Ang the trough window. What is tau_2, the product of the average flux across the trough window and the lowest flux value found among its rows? 268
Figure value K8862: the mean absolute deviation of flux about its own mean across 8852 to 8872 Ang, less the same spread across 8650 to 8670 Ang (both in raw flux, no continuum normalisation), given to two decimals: 0.23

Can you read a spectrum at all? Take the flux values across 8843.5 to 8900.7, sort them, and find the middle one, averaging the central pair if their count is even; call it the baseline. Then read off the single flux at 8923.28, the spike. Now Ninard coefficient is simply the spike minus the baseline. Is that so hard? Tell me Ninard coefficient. 1.3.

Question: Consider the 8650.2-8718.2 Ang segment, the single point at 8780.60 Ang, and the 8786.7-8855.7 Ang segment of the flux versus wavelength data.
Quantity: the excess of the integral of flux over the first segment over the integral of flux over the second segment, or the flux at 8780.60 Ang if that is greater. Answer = 16.0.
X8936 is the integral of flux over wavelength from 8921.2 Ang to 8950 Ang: 484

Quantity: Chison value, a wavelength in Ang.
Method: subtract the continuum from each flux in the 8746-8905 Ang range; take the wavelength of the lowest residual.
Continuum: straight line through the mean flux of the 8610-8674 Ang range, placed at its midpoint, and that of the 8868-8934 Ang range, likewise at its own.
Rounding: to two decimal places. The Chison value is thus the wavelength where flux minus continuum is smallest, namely 8780.60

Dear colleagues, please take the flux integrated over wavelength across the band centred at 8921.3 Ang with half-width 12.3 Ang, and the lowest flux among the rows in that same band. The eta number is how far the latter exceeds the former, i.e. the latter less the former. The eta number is -401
